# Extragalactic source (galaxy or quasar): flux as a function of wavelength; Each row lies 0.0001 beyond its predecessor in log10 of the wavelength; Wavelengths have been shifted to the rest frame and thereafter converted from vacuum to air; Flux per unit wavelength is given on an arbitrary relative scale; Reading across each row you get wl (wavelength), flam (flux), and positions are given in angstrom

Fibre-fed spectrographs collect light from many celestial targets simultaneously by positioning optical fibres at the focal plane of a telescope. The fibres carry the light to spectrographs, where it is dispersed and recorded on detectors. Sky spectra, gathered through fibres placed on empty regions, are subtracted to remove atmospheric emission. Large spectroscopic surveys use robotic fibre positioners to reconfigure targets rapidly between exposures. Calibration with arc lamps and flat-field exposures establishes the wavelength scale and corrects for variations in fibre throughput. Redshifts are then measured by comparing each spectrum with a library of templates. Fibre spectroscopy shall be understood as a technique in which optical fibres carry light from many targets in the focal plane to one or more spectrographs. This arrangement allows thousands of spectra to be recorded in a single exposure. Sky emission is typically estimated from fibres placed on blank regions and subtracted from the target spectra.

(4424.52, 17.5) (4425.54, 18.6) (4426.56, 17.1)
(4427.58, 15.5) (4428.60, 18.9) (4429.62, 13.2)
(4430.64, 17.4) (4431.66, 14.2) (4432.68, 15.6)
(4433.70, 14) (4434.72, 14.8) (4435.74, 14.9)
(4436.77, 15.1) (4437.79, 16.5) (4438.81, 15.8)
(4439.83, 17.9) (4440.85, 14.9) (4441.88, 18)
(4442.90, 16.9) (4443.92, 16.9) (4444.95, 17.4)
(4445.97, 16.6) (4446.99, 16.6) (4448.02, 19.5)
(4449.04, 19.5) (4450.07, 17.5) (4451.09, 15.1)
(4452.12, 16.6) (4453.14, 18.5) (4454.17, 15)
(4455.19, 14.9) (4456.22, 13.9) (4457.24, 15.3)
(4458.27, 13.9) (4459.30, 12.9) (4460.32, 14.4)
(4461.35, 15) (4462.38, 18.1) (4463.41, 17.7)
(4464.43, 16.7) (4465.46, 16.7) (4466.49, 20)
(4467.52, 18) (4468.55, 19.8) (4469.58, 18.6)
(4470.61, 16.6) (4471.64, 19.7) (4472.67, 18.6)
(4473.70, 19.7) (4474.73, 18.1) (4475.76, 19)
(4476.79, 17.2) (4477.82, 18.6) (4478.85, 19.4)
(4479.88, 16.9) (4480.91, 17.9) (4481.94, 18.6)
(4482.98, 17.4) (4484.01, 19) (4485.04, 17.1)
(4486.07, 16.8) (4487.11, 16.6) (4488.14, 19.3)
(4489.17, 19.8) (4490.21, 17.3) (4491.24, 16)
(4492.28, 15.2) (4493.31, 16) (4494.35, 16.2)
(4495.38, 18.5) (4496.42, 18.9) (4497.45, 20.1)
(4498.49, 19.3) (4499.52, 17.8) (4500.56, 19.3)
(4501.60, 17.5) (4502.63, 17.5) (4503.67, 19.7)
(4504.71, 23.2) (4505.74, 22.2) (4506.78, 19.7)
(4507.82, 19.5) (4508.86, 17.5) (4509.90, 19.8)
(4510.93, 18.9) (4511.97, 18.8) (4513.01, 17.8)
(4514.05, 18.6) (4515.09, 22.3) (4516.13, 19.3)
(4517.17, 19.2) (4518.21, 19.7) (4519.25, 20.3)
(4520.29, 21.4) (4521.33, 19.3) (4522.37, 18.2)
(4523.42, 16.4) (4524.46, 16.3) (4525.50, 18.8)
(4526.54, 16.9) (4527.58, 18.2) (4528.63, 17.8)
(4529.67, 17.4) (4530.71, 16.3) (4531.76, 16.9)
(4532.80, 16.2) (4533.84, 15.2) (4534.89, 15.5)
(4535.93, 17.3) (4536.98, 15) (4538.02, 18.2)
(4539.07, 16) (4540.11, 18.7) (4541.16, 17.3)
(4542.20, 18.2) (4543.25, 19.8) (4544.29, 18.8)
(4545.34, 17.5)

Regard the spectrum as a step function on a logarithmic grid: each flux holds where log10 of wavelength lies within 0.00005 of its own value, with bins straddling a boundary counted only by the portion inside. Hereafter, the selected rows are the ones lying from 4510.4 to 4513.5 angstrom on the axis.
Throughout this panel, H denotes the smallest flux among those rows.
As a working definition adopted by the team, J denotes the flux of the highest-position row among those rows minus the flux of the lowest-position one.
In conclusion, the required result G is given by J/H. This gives -0.06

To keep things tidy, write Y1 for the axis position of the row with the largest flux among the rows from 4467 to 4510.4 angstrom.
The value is 4504.71 angstrom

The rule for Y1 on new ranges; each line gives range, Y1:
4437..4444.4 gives 4441.88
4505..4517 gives 4515.09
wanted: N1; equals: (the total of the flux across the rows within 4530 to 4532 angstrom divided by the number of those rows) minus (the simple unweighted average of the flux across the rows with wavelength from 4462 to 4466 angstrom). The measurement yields -0.7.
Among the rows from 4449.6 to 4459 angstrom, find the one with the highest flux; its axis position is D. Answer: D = 4453.14 angstrom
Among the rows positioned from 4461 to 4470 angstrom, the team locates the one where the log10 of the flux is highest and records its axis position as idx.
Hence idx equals 4466.49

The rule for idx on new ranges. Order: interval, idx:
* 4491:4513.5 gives 4504.71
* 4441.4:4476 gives 4466.49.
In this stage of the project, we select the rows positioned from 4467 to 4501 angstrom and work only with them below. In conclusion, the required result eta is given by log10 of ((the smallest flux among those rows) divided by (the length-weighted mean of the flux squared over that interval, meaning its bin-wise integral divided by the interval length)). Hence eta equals -1.34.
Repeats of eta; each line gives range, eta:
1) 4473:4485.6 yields -1.30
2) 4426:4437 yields -1.27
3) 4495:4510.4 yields -1.33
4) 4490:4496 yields -1.26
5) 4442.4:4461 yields -1.31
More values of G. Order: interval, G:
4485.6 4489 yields 0.15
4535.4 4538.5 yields 0.06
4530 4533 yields -0.01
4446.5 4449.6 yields 0.17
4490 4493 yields -0.14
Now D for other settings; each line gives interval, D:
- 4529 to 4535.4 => 4529.67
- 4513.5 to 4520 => 4515.09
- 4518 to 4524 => 4520.29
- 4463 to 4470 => 4466.49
